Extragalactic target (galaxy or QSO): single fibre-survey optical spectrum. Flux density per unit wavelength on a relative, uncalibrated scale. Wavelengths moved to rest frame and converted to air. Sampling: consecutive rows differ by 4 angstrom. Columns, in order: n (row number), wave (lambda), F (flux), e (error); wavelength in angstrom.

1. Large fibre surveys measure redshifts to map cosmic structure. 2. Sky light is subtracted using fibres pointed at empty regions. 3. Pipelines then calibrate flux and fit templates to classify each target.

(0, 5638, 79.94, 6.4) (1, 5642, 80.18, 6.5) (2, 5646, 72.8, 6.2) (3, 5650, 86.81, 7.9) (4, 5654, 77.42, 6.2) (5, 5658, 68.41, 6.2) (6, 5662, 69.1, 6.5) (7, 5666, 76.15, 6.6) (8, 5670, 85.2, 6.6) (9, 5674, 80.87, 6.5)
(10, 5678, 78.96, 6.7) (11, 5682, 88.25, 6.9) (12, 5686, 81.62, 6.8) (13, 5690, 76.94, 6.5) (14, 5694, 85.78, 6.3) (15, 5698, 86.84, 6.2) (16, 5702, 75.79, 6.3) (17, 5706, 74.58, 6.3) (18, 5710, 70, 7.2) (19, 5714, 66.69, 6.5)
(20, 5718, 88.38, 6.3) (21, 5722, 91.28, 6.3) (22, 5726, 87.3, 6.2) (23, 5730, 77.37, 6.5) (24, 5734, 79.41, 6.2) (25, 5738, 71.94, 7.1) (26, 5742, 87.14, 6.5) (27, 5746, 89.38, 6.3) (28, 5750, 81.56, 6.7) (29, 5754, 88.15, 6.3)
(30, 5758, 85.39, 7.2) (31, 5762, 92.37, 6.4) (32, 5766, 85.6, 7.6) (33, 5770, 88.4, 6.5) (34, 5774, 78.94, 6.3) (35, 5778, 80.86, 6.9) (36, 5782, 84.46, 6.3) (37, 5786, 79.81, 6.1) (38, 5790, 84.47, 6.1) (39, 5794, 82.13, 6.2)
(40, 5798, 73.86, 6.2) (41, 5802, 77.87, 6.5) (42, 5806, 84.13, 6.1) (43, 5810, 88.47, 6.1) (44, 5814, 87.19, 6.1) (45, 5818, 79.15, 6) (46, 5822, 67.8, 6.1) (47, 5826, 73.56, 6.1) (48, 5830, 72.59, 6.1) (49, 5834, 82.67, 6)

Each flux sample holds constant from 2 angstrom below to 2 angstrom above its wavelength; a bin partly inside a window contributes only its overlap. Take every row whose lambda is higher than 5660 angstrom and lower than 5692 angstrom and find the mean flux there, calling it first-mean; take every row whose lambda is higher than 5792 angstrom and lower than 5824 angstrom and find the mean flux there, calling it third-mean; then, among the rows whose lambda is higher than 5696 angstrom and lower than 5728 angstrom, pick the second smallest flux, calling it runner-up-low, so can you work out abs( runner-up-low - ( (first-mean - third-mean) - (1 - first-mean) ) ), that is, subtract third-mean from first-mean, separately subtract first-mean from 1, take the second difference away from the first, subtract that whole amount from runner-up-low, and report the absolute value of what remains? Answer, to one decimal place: 8.2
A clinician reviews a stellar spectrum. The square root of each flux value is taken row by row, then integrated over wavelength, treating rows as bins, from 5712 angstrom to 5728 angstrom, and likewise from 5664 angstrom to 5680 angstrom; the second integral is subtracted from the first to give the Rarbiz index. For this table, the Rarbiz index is 2.5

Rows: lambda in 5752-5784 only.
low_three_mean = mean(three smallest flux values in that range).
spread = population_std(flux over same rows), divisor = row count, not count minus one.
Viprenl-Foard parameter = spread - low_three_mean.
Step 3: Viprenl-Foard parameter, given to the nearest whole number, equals -77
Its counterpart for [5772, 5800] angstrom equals -74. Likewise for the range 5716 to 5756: -70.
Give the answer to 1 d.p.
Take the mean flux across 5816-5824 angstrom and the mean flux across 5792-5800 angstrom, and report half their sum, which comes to 75.7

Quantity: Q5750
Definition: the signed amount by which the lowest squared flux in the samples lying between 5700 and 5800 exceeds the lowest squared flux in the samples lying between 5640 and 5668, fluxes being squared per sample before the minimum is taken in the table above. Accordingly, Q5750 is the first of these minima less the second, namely -232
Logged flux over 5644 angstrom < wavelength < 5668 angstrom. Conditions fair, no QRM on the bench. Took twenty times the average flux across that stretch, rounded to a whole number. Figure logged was 1502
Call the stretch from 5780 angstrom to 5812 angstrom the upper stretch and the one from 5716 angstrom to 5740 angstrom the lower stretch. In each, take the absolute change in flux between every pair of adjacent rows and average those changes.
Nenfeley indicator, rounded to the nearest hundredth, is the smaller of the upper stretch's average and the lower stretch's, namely 4.93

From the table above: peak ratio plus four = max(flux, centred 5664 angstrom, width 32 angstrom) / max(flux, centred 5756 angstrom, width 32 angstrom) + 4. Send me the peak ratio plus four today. 4.94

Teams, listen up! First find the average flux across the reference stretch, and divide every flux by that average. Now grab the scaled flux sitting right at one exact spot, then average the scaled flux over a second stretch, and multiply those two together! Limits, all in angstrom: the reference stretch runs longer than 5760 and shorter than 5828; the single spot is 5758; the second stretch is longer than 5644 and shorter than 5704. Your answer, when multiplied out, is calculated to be 1.02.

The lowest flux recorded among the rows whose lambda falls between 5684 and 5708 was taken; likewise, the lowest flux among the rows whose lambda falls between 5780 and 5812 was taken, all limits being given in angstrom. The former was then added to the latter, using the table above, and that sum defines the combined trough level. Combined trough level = 148.4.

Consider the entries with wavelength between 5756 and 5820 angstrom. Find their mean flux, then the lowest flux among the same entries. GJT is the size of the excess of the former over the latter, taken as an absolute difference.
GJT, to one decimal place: 9.5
